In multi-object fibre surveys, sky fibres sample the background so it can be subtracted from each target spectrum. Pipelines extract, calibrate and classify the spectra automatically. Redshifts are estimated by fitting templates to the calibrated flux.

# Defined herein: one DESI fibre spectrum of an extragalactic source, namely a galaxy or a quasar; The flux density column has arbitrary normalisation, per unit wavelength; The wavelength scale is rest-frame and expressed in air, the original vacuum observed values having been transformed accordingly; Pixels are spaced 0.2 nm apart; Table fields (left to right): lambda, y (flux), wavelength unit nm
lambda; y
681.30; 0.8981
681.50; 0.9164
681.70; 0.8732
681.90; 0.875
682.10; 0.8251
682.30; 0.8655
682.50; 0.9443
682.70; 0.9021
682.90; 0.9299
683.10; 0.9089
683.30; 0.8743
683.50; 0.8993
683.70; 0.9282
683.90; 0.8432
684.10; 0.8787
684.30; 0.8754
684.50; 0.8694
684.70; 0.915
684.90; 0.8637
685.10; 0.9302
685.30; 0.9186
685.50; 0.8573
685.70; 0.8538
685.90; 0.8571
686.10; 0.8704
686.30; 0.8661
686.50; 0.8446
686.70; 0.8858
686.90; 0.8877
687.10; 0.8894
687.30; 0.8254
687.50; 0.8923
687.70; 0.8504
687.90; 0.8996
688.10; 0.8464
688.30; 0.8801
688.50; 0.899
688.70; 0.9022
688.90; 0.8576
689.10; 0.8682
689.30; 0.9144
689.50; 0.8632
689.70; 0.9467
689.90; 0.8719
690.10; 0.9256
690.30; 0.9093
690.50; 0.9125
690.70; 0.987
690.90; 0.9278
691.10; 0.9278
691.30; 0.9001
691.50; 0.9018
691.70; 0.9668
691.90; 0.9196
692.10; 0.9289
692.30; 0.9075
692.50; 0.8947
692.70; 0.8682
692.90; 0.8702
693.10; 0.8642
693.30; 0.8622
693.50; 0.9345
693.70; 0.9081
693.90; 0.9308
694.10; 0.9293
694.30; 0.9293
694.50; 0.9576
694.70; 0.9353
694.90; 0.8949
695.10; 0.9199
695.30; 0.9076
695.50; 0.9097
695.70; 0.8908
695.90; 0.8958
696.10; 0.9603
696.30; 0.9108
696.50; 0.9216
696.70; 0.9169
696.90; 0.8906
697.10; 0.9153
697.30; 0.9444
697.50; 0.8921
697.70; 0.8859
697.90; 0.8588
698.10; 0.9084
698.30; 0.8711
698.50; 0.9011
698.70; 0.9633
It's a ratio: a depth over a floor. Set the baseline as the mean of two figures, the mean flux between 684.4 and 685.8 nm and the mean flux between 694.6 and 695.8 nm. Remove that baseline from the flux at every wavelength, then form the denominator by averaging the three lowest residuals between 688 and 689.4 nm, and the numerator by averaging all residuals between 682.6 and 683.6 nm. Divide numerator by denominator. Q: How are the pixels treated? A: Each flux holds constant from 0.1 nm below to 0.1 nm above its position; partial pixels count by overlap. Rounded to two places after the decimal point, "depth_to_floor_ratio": -0.11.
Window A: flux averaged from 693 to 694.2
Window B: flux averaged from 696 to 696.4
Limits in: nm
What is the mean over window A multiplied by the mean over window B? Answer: 0.85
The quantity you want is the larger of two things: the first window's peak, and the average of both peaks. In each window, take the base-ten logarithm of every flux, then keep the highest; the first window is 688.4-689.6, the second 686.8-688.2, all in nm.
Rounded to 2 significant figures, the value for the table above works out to -0.039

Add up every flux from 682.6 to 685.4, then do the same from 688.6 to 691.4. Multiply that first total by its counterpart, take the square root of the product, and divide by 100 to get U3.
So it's 0.126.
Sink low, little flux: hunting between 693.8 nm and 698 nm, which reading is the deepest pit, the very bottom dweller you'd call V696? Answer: 0.8588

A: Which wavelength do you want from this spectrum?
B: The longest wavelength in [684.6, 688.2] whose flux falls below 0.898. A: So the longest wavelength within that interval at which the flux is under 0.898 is 688.10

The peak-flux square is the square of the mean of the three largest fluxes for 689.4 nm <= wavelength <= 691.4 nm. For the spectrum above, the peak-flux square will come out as 0.910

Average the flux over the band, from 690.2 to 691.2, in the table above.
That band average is 0.933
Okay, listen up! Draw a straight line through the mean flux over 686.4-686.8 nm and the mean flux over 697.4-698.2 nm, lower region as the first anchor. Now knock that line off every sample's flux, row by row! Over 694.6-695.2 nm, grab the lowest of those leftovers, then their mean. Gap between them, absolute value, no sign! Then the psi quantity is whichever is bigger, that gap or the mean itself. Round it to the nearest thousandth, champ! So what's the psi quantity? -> 0.036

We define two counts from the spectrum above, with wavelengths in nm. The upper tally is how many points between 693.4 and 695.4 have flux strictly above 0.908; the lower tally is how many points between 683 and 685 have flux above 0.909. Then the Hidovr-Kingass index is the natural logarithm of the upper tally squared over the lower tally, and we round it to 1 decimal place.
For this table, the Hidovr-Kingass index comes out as 3.5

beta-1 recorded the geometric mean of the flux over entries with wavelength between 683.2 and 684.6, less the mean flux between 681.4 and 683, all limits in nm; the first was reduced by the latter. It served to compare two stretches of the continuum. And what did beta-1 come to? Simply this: -0.011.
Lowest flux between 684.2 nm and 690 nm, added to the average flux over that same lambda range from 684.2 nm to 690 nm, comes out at 1.70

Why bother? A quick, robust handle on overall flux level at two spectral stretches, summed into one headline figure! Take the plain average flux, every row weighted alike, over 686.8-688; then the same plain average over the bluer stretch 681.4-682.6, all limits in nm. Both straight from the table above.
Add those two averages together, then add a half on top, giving 2.26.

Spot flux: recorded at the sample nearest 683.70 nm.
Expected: 0.9282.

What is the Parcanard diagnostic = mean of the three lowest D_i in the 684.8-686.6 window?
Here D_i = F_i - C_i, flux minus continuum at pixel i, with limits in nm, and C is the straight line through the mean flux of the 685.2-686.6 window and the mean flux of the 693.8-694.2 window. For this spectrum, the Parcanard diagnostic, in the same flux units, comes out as -0.016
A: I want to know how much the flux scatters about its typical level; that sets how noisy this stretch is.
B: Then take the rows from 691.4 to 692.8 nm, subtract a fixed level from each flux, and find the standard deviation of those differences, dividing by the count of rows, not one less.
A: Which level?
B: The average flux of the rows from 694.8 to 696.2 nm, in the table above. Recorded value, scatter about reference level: 0.0285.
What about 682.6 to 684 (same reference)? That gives 0.0284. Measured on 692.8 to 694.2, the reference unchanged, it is 0.0308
